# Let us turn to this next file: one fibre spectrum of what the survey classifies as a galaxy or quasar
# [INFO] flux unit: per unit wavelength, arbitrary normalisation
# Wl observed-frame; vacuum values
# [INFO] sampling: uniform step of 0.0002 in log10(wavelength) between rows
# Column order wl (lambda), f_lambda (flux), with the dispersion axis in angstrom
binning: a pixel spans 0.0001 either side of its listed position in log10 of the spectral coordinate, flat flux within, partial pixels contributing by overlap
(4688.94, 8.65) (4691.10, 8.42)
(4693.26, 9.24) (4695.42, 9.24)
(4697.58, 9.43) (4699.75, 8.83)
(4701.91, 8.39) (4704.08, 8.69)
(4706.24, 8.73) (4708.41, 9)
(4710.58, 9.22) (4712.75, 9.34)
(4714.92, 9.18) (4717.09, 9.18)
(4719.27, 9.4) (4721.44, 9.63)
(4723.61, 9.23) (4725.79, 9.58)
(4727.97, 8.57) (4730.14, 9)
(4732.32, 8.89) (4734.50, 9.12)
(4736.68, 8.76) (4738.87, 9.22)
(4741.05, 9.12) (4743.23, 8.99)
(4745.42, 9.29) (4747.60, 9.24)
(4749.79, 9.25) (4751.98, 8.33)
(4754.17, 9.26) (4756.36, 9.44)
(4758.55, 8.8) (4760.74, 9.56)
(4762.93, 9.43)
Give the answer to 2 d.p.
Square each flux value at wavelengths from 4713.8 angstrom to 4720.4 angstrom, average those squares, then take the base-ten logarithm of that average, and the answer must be 1.93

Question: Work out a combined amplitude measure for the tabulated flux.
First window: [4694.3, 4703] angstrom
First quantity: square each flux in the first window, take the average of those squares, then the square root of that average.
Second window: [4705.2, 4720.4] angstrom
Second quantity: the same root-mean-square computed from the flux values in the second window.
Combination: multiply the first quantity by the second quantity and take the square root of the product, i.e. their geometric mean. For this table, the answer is 9.07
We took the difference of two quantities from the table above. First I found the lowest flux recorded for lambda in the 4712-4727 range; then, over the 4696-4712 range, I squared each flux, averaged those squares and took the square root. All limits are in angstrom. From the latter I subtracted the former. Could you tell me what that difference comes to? -0.3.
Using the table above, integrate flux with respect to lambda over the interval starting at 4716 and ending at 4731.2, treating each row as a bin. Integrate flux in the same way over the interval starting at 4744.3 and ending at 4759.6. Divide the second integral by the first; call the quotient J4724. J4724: 0.99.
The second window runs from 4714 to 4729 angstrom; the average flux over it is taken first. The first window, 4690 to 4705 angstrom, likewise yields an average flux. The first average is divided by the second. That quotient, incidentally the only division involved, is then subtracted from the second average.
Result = 8.29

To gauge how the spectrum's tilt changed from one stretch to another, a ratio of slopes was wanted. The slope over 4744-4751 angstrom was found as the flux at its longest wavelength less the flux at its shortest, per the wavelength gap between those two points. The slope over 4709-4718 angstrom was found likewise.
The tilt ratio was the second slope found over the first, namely 1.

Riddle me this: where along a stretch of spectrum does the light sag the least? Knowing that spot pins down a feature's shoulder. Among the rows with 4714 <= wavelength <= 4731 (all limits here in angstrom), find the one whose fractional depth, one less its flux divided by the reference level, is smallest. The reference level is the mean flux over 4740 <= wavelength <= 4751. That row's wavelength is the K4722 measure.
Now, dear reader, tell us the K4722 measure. 4721.44 angstrom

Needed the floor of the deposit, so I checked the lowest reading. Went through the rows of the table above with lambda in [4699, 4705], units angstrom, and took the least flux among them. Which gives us 8.39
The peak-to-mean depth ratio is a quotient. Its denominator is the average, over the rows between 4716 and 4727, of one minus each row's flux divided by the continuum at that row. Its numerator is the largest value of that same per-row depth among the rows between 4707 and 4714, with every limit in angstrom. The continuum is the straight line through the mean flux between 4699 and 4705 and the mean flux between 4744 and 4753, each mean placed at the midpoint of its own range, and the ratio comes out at 0.5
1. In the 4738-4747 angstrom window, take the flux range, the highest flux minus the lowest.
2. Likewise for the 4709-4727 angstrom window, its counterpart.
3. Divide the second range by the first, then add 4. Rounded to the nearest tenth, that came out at 5.5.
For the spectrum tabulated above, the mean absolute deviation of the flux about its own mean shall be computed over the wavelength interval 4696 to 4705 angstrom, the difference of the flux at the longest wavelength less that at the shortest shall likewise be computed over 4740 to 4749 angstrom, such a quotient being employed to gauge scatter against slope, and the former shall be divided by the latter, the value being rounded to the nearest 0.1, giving 2.5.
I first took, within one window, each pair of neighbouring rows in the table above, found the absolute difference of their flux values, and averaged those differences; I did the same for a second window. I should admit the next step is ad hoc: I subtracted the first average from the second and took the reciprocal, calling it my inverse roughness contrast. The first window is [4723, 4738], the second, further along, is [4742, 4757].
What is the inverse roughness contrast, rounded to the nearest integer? -60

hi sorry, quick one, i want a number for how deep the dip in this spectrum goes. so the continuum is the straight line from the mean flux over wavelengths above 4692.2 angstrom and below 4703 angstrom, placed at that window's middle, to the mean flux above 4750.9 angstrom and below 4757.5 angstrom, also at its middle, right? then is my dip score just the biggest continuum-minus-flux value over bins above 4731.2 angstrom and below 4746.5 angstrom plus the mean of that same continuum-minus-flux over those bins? 0.21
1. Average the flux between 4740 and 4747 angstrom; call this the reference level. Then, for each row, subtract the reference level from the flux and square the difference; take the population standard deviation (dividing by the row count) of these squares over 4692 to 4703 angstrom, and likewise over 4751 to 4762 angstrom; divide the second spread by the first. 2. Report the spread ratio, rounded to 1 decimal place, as 1.1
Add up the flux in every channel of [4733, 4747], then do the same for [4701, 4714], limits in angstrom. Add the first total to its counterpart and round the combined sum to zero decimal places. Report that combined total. 108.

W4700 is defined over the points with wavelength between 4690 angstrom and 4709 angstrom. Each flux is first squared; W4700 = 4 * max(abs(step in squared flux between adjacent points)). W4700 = 58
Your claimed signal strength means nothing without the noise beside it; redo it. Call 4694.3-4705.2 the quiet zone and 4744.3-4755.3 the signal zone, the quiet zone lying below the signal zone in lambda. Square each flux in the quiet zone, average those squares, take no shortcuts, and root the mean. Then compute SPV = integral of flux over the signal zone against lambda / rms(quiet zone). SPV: 11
